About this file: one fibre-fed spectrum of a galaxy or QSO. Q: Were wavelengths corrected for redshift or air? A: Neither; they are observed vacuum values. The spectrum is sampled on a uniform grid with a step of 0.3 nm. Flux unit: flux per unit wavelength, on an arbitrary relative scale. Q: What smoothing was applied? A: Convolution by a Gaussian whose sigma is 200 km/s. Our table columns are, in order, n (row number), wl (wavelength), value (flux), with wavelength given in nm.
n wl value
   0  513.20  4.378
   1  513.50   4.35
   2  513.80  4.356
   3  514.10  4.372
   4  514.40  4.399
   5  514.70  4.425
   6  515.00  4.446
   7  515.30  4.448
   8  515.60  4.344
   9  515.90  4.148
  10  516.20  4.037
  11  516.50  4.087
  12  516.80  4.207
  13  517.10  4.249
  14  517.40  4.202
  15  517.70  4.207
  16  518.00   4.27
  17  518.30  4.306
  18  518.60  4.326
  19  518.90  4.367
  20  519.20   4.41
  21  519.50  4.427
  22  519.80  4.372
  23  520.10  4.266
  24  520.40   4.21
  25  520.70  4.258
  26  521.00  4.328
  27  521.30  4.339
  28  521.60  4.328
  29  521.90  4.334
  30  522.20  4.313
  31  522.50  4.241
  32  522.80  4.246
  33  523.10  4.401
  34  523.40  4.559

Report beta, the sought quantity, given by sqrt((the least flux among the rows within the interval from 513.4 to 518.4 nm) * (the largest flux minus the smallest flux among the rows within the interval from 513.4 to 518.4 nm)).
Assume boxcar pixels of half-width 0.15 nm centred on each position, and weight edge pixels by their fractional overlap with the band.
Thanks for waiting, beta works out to 1.29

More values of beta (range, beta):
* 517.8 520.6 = 0.96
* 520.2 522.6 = 0.74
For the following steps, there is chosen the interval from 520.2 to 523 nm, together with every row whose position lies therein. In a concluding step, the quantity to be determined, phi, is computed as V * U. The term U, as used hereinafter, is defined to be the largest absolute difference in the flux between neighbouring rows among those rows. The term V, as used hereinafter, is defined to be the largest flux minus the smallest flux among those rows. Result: 0.009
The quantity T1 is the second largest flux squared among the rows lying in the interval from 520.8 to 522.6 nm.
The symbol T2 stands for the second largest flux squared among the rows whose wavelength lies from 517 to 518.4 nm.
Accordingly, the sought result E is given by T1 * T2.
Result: 342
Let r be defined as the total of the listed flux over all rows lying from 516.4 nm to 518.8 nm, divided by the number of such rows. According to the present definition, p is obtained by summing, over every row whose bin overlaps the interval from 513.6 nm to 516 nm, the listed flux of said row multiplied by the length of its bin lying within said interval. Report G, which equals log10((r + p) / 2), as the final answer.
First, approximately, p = 10.49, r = 4.23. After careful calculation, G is 0.867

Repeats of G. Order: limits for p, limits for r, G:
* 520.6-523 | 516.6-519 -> 0.863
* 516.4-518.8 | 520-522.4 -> 0.859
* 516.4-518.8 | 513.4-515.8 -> 0.862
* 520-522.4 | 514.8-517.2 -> 0.862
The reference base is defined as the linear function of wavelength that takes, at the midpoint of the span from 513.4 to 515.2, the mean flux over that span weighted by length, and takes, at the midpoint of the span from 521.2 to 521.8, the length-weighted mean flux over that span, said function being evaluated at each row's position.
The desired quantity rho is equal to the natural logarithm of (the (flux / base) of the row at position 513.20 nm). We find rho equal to -0.006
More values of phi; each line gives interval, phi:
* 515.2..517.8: 0.081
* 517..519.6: 0.014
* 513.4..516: 0.059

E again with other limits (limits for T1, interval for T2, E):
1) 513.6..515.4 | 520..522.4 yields 371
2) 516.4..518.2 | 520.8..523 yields 339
